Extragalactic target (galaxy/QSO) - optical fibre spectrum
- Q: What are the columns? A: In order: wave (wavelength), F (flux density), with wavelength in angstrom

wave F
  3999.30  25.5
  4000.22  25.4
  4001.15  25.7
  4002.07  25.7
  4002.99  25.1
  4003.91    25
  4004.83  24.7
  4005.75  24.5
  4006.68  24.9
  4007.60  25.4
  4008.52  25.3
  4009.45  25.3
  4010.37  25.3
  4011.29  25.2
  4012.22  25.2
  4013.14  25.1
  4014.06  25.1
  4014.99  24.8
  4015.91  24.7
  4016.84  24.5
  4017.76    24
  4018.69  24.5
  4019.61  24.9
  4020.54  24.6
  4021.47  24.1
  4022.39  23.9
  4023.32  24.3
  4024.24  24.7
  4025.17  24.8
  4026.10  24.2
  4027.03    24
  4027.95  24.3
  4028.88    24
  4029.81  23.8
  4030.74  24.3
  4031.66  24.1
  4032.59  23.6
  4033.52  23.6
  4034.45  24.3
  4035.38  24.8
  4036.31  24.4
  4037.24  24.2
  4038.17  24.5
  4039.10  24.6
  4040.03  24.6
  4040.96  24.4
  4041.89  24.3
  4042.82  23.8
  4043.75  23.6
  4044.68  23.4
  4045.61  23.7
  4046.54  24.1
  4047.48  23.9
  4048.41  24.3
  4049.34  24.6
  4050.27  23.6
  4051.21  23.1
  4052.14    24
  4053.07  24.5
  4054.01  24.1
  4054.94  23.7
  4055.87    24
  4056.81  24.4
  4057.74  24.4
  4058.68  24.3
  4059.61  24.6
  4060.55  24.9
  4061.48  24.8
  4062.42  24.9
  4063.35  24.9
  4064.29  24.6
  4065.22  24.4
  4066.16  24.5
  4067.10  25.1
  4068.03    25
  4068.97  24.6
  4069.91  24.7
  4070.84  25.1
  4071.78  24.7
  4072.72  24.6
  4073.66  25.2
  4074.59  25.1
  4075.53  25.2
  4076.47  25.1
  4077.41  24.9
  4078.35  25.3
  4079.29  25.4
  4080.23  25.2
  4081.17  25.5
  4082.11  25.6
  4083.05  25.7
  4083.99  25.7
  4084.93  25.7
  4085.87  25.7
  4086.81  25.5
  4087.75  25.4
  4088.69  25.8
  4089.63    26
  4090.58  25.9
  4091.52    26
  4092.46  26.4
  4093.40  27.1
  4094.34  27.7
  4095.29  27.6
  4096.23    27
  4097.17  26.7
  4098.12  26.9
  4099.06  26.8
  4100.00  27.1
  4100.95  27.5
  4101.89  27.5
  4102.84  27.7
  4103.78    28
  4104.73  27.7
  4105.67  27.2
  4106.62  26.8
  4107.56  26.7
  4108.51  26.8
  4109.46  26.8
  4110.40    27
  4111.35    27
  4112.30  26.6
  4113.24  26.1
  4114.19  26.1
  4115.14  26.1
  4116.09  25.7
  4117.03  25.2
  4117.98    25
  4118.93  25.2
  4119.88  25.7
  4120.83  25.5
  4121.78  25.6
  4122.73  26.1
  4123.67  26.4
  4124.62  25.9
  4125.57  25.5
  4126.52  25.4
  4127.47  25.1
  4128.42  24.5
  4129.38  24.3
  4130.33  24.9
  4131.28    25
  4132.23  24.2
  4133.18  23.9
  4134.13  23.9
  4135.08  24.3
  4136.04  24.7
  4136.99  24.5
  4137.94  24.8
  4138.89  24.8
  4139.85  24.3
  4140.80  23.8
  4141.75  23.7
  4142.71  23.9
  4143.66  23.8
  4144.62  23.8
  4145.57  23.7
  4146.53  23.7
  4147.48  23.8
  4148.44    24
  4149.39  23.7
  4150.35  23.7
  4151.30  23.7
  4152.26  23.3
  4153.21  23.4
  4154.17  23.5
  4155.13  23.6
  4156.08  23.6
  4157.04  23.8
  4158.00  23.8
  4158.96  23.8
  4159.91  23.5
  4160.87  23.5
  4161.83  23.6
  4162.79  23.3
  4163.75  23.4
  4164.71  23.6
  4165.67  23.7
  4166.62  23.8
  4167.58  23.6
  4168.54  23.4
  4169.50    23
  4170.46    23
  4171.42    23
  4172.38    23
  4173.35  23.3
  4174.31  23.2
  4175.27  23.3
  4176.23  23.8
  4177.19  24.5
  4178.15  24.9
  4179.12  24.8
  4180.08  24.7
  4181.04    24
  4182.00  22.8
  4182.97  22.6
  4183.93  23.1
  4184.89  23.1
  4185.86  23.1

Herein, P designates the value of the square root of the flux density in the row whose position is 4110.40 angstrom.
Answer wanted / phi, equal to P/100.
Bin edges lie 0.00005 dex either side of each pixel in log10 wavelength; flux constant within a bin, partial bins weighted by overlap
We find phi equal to 0.0520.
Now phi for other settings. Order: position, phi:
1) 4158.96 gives 0.0488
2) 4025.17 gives 0.0498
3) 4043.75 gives 0.0486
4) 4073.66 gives 0.0502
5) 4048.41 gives 0.0493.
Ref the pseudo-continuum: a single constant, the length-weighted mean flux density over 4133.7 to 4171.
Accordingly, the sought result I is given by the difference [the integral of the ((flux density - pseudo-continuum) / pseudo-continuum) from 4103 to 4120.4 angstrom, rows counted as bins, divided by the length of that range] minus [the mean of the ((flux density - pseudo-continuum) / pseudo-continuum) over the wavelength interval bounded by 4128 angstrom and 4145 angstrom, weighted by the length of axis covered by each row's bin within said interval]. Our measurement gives 0.09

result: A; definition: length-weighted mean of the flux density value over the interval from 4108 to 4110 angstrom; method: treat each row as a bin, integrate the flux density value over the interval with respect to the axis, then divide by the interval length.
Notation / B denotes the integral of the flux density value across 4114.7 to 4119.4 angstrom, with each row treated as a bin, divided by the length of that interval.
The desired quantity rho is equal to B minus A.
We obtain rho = -1.3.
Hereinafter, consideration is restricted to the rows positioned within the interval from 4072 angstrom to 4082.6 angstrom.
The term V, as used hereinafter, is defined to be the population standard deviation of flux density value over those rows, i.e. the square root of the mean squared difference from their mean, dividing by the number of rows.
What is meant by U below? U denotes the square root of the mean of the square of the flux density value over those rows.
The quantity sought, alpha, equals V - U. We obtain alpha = -24.9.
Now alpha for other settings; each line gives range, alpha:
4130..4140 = -24.1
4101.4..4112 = -26.8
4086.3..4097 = -25.6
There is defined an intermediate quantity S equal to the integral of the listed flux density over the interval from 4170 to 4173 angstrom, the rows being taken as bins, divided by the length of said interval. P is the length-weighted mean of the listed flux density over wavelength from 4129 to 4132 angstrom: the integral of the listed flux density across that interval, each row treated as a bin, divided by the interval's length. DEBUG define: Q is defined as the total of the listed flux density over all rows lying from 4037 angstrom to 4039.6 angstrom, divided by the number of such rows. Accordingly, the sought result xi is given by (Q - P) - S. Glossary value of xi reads -23.2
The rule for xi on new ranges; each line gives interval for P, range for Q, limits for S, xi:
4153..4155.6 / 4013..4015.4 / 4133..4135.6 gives -22.5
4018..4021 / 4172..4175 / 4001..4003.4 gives -26.9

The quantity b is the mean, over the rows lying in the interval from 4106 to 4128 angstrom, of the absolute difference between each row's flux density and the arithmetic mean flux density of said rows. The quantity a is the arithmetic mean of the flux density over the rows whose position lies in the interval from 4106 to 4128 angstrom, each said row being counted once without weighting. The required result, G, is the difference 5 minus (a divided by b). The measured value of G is -42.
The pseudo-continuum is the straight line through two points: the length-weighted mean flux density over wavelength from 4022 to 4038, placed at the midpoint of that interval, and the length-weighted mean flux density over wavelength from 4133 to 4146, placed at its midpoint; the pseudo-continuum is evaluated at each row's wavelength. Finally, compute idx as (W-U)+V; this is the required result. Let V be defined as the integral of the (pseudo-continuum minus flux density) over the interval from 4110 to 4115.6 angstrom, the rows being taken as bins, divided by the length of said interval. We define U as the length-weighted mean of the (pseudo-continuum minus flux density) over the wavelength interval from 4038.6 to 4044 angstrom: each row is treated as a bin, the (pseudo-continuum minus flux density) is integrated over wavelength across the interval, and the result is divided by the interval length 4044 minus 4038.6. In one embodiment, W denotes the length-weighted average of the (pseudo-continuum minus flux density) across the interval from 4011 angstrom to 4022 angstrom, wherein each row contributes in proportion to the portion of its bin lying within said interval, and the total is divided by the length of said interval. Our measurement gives -2.8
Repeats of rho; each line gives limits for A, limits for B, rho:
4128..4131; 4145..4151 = -0.7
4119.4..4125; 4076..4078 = -0.9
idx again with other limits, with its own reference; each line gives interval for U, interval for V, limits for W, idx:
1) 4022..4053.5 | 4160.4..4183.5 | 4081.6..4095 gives -1.4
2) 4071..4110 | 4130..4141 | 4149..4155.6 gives 2.3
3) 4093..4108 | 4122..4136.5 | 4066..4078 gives 1.5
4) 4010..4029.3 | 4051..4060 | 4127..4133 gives -0.1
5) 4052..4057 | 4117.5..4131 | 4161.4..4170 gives -0.6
